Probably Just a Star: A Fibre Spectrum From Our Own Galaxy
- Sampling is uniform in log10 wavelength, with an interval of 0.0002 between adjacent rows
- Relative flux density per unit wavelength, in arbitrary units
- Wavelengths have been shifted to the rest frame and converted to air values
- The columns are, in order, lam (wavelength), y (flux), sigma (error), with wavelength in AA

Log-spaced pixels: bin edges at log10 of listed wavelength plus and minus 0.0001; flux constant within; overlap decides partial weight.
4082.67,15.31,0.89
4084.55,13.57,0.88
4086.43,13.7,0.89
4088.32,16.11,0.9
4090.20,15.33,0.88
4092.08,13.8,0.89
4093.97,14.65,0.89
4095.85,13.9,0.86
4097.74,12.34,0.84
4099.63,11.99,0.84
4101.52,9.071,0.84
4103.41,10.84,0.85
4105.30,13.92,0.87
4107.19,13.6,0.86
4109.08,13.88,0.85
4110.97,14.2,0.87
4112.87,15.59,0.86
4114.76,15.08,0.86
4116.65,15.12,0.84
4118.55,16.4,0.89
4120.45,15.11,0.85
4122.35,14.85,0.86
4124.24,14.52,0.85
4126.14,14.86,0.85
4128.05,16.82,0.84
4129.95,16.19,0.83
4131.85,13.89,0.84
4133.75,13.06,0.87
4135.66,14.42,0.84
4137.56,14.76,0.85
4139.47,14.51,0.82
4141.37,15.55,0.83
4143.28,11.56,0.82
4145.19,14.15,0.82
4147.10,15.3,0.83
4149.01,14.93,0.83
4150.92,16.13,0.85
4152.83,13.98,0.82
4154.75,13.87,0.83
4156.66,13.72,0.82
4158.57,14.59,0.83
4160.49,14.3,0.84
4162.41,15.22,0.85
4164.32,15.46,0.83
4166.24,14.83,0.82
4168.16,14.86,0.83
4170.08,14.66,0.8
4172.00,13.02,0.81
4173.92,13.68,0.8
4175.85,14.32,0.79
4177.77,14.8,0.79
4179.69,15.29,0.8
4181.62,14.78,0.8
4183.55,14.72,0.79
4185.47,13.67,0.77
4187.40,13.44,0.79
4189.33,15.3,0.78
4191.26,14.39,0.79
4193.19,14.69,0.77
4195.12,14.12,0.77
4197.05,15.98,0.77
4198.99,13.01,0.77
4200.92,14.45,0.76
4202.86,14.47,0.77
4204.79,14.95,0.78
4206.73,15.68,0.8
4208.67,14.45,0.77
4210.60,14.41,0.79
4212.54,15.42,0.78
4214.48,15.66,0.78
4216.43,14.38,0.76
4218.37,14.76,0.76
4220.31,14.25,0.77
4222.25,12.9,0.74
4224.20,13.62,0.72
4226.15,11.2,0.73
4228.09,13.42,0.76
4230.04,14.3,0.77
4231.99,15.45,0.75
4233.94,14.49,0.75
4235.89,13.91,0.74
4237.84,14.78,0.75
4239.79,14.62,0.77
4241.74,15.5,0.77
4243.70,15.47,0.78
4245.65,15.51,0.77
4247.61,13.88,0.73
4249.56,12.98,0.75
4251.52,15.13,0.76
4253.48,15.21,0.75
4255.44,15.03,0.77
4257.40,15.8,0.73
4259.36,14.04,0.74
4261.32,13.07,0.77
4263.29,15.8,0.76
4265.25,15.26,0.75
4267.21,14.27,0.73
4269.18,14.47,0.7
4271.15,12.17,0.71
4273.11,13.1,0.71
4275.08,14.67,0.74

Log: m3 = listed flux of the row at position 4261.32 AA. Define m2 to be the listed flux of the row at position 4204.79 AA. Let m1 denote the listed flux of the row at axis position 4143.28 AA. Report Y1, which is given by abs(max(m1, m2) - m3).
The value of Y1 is 1.9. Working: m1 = 11.56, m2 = 14.95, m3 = 13.07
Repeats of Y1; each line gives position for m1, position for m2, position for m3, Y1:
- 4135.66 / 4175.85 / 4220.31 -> 0.2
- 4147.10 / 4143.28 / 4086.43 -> 1.6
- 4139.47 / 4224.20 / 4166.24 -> 0.3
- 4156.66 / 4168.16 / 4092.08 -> 1.1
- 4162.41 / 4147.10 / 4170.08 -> 0.6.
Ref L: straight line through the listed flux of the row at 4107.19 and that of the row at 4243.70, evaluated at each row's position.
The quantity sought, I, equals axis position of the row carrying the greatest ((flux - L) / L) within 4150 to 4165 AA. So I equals 4150.92 AA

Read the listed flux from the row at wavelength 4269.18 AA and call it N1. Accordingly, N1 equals 14.47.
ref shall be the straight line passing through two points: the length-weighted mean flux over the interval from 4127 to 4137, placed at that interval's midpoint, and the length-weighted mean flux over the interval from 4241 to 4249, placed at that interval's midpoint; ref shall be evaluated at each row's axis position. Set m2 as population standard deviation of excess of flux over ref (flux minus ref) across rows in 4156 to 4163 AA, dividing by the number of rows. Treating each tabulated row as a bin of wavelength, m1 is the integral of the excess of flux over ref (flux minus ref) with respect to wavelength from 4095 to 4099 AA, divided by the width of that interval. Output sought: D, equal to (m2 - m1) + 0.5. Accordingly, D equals 2.9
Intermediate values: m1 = -1.82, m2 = 0.5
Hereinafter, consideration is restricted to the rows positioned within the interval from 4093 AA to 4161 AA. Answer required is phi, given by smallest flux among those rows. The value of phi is 9.071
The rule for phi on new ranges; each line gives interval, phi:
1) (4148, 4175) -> 13.02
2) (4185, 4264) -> 11.2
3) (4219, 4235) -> 11.2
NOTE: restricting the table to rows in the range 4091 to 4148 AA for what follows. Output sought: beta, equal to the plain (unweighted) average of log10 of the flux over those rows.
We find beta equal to 1.15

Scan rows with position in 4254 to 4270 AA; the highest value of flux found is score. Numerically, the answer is 15.8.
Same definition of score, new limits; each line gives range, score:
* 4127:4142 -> 16.82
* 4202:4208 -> 15.68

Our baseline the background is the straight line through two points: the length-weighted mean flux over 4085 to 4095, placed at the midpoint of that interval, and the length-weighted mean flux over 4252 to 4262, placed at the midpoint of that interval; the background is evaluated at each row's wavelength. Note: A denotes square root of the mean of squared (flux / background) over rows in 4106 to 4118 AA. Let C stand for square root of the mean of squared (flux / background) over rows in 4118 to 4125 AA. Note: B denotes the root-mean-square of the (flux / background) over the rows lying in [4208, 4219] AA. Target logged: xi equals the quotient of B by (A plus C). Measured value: 0.497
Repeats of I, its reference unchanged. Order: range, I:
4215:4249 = 4231.99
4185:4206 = 4197.05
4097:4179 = 4128.05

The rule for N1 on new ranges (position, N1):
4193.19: 14.69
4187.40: 13.44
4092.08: 13.8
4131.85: 13.89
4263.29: 15.8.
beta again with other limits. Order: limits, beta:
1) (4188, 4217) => 1.17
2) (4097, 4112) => 1.09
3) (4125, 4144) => 1.16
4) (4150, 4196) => 1.16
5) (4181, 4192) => 1.16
